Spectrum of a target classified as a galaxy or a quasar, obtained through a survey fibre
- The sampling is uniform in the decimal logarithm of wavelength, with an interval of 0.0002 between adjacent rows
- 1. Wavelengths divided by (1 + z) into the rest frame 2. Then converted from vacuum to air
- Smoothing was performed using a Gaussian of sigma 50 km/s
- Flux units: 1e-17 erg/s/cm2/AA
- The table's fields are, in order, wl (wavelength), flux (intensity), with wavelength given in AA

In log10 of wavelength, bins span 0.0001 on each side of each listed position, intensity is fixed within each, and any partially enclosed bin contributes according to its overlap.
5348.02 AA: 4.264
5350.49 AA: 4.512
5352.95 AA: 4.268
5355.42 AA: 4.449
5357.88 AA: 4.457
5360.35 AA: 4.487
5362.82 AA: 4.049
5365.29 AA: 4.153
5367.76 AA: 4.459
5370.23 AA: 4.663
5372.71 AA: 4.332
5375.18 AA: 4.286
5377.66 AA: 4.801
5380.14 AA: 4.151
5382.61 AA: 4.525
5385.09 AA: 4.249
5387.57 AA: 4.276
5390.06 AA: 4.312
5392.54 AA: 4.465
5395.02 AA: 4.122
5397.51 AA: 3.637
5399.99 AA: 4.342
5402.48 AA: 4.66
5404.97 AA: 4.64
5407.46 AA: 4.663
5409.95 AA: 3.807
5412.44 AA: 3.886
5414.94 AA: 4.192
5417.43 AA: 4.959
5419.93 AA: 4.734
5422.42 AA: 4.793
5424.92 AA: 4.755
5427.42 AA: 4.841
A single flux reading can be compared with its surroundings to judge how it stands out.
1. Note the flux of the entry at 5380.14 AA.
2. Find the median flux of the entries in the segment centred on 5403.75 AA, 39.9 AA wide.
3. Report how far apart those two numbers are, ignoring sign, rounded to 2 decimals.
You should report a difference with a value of 0.18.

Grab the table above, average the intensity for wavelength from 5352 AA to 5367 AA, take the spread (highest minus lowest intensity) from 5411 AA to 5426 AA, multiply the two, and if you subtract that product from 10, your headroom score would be 5.37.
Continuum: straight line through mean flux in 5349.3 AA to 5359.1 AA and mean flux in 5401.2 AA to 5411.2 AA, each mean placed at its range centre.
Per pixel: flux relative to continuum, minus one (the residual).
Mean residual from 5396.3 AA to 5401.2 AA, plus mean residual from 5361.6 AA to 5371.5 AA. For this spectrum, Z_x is -0.12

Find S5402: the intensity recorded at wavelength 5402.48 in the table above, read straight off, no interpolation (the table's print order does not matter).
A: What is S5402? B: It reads 4.66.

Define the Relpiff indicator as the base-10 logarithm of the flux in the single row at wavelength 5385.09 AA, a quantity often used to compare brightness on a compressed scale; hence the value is 0.63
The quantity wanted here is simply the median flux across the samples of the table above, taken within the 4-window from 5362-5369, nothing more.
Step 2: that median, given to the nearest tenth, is 4.2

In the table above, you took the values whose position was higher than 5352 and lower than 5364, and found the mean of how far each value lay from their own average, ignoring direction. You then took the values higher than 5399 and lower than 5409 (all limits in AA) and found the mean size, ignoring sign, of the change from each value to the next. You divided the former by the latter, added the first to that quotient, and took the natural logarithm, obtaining 0.3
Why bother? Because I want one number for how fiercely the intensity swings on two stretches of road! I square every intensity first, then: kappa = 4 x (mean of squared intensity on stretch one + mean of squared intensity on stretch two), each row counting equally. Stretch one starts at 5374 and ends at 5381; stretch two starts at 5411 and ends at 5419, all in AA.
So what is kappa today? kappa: 155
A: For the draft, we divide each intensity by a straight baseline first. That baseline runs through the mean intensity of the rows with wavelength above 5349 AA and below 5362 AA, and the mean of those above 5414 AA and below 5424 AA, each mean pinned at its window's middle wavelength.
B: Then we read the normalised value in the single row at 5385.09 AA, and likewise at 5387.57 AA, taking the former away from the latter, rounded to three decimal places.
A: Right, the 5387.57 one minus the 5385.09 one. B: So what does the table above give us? 0.004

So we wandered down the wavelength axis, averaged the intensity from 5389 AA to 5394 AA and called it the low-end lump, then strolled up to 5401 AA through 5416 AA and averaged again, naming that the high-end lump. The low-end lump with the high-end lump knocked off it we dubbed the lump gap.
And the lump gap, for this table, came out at 0.08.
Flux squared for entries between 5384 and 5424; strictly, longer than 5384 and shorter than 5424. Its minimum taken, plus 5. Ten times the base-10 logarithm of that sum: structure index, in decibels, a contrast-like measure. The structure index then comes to 12.6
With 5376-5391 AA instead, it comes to 13.5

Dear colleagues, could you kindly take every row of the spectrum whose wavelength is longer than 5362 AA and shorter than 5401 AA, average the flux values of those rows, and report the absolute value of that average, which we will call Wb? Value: 4.30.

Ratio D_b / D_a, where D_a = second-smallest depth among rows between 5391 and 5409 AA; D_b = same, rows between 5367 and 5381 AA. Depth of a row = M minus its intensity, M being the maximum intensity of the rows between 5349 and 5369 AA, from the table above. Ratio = 1.0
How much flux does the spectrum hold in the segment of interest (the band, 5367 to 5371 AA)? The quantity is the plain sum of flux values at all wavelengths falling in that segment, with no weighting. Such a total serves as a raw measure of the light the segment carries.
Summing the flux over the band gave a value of 9.1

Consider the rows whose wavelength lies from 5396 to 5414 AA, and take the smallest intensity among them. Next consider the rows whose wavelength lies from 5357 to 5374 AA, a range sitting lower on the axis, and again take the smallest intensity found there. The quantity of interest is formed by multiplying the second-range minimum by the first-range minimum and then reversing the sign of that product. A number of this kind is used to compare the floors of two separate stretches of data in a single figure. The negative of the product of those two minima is -14.7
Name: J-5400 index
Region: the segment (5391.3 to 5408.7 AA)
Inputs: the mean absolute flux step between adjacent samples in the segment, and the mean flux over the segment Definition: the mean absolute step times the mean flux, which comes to 1.4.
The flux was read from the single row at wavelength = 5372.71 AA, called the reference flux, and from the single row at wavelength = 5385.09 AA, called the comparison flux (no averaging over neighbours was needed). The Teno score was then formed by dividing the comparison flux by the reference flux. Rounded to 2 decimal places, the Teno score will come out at 0.98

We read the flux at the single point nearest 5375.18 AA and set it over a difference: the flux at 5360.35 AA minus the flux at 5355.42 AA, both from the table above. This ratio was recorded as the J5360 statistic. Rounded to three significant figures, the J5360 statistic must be 113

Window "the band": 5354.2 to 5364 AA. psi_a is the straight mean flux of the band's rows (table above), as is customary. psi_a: 4.36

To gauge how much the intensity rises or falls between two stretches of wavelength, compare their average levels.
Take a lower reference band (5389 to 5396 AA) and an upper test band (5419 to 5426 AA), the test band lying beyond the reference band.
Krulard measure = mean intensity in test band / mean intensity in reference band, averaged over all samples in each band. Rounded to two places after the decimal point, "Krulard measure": 1.11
